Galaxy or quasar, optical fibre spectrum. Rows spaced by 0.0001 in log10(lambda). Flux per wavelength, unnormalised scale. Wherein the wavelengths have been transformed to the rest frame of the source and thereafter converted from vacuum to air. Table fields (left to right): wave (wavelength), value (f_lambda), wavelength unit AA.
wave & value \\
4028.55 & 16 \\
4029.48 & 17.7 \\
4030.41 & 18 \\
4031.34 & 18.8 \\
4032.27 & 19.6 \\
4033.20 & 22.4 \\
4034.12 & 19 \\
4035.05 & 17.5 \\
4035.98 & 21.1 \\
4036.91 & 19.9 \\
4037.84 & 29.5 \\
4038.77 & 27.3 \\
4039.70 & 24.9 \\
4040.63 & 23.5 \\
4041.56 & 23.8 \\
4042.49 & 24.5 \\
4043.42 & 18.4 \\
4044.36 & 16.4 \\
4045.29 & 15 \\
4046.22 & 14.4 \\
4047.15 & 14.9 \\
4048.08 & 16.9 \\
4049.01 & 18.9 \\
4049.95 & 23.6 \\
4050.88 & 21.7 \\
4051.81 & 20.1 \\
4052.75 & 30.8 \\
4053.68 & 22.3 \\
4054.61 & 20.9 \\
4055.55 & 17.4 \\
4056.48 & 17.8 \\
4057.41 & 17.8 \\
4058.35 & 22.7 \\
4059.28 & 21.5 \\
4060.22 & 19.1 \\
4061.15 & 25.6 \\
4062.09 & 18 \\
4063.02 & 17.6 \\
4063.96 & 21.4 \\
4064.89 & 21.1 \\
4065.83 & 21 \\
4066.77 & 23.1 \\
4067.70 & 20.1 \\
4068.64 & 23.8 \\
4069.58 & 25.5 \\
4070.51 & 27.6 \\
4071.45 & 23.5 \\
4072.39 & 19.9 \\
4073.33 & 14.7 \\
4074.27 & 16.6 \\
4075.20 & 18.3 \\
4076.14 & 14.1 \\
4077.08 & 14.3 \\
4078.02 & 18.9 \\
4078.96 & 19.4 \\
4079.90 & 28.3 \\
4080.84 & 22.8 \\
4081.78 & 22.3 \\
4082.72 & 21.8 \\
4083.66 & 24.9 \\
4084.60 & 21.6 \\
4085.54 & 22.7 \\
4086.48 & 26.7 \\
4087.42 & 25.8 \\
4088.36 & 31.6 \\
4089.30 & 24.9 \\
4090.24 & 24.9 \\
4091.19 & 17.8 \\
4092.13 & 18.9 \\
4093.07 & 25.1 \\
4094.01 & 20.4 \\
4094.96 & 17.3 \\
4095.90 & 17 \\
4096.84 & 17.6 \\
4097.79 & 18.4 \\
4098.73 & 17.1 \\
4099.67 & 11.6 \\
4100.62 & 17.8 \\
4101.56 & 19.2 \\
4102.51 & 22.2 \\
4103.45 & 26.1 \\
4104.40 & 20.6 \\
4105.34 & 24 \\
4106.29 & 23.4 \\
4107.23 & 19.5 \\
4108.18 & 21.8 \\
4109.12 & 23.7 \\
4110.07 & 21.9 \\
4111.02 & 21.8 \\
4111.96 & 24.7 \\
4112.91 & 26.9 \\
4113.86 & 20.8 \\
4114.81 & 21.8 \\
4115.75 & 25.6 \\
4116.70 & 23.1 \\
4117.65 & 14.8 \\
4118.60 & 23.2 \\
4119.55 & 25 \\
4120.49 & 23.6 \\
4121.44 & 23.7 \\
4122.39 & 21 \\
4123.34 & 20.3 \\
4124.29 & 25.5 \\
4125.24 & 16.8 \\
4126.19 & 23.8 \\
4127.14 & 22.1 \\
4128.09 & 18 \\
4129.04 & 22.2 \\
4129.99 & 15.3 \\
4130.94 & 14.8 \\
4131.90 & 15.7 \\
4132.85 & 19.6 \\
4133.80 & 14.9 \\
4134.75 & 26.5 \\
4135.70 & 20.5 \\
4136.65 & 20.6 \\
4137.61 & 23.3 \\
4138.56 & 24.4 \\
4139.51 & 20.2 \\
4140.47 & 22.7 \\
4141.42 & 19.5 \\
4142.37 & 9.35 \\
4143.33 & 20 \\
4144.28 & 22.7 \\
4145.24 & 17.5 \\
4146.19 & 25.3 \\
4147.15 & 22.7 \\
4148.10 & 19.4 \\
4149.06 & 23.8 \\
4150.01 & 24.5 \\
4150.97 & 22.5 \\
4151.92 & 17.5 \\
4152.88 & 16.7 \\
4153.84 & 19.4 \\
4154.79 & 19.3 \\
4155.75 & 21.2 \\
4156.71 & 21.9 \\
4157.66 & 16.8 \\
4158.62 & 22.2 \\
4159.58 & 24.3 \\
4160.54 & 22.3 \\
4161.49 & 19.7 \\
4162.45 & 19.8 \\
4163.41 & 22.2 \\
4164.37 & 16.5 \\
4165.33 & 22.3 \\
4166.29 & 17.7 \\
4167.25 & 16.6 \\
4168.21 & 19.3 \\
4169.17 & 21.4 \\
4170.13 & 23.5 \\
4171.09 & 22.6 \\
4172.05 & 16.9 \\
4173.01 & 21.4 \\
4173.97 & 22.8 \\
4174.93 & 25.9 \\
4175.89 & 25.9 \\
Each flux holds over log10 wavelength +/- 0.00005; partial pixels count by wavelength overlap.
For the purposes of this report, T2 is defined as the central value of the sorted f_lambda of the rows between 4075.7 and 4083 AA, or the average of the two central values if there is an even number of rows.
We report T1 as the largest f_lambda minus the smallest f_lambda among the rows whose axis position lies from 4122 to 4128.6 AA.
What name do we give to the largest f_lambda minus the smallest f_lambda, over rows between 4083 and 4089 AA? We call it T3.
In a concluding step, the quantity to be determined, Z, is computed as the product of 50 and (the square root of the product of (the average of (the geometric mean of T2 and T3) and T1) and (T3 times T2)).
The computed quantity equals 2436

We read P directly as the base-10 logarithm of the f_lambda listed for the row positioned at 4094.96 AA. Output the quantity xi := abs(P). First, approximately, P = 1.24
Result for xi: 1.24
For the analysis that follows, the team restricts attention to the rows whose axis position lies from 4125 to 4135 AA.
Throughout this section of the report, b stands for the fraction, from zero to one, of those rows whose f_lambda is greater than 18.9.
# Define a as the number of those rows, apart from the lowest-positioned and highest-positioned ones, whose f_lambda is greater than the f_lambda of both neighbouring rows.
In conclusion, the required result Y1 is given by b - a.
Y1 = -2.5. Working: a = 3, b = 0.45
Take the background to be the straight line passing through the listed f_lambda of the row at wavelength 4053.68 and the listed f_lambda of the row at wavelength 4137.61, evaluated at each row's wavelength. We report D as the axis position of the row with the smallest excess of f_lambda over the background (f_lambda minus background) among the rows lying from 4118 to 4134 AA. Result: 4130.94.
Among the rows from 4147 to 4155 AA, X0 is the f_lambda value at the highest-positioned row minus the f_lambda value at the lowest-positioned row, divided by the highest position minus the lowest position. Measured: -0.4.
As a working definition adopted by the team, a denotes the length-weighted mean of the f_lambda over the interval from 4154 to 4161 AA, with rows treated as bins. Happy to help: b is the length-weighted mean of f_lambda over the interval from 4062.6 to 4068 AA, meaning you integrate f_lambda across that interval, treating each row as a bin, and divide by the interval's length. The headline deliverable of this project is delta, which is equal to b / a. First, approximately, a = 21.1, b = 20.8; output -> 0.99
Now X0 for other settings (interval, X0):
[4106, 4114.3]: -0.3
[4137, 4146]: -0.8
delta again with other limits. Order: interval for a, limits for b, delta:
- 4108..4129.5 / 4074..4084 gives 0.91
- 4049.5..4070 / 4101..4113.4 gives 1.06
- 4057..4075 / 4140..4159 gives 0.96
